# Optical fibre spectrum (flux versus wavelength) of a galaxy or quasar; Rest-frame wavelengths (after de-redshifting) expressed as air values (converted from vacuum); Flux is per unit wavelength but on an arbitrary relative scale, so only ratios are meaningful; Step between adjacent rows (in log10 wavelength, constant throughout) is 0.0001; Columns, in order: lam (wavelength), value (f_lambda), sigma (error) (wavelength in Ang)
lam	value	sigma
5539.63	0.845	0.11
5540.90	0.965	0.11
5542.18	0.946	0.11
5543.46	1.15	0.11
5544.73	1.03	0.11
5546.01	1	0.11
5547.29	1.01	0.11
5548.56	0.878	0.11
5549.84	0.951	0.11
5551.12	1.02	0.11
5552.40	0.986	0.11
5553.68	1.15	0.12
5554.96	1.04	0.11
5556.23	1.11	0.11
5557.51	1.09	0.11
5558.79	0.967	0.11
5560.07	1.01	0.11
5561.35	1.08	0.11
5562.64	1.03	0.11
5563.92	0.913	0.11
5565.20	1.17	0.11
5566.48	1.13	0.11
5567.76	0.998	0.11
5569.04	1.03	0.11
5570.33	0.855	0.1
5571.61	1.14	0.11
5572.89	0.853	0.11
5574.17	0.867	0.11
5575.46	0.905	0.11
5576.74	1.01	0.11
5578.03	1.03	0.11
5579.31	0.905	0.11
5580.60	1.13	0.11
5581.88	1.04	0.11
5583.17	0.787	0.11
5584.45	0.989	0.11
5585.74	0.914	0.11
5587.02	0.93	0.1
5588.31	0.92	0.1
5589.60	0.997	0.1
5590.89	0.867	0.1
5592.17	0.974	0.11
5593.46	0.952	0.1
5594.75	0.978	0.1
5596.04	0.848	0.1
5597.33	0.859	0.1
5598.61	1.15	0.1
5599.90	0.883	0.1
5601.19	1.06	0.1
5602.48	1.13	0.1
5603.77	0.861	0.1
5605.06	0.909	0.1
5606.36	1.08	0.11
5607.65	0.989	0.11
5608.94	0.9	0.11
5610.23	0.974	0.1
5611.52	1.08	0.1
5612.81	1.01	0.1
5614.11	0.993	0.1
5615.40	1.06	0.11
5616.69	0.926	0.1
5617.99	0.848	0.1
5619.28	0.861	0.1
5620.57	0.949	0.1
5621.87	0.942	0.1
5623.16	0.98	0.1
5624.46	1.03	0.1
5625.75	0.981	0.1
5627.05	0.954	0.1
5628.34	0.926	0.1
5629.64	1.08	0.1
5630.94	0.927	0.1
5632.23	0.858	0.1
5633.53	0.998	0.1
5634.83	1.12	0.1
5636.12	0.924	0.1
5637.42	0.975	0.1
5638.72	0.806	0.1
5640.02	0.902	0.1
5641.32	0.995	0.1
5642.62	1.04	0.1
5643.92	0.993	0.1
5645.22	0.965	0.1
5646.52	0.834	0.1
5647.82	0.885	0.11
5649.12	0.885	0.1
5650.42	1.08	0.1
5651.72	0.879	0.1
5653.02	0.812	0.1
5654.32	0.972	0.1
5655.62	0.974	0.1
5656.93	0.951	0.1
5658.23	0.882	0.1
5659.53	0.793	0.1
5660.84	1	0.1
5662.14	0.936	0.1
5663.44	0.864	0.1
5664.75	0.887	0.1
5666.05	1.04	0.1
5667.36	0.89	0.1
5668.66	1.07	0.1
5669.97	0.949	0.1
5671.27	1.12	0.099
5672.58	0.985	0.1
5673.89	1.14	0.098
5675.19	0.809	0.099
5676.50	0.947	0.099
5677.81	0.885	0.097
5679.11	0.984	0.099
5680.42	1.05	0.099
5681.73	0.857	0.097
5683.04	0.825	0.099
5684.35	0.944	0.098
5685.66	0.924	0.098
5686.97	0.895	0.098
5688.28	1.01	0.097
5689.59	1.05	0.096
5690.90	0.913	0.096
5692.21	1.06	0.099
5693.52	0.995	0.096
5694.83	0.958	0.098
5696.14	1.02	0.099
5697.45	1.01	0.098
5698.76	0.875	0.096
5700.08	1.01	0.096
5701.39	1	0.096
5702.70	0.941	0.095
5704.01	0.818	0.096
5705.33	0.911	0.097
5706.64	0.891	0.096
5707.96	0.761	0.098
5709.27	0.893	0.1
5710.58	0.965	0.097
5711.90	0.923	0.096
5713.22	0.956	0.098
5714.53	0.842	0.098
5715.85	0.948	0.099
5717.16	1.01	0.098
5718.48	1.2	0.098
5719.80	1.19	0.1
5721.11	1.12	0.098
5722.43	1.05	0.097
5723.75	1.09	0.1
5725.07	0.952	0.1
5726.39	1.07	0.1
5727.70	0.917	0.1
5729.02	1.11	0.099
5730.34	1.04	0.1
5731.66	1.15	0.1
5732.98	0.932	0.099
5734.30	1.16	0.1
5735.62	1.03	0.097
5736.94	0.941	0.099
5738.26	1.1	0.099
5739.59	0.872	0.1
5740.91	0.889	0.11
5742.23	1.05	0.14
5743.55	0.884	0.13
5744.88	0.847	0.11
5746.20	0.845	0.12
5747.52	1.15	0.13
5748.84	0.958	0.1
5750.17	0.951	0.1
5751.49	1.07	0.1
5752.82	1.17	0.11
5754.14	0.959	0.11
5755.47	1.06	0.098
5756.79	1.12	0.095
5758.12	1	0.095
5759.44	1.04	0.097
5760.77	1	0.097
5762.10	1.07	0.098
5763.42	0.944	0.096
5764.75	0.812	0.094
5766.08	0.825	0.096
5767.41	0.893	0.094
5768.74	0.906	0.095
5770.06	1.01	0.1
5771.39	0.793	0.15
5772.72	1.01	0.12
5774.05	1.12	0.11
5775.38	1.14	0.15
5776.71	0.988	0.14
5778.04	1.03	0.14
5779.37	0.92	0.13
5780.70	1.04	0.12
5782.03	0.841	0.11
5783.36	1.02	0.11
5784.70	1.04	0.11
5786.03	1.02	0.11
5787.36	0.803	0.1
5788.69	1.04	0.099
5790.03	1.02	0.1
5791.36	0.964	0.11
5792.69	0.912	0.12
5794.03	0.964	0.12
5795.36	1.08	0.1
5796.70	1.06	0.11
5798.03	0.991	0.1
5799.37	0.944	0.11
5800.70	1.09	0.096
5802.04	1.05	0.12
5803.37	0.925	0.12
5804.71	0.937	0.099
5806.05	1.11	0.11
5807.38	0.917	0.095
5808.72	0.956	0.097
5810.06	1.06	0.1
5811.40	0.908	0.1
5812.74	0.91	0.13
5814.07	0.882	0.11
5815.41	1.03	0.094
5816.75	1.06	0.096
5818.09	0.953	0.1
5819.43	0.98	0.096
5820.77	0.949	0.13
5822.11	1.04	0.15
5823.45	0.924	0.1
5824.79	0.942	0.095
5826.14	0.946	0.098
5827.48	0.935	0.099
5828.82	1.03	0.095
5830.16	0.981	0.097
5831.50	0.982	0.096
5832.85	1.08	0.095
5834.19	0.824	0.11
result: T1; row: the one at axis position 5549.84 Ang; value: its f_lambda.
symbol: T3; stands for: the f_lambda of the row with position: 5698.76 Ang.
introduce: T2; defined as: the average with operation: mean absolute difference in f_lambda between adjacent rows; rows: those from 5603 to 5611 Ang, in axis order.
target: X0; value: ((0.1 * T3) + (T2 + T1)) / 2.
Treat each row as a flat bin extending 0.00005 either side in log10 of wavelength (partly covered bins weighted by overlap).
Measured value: 0.567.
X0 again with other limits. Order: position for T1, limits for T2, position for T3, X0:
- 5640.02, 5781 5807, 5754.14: 0.543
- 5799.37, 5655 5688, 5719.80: 0.588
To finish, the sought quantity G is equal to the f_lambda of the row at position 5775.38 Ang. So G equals 1.14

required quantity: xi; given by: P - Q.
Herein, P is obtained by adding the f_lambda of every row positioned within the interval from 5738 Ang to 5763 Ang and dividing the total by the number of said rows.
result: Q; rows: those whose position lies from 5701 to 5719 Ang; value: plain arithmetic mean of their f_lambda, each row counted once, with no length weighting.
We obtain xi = 0.07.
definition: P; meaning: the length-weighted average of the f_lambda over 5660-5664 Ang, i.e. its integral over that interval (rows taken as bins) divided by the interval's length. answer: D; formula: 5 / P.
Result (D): 5.38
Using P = 0.93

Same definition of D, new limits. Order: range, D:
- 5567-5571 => 5.17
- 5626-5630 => 5.11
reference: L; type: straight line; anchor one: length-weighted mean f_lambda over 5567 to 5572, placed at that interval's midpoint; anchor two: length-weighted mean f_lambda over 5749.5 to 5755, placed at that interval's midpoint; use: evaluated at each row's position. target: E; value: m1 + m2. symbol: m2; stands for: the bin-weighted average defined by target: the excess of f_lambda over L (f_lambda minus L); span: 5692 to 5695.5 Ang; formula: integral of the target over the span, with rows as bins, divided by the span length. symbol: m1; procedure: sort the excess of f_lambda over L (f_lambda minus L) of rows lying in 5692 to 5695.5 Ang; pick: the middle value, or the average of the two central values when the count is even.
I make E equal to -0.059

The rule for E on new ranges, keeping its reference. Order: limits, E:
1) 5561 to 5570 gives 0.071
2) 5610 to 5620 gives -0.069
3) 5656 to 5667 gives -0.208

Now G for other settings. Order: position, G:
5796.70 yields 1.06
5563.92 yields 0.913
